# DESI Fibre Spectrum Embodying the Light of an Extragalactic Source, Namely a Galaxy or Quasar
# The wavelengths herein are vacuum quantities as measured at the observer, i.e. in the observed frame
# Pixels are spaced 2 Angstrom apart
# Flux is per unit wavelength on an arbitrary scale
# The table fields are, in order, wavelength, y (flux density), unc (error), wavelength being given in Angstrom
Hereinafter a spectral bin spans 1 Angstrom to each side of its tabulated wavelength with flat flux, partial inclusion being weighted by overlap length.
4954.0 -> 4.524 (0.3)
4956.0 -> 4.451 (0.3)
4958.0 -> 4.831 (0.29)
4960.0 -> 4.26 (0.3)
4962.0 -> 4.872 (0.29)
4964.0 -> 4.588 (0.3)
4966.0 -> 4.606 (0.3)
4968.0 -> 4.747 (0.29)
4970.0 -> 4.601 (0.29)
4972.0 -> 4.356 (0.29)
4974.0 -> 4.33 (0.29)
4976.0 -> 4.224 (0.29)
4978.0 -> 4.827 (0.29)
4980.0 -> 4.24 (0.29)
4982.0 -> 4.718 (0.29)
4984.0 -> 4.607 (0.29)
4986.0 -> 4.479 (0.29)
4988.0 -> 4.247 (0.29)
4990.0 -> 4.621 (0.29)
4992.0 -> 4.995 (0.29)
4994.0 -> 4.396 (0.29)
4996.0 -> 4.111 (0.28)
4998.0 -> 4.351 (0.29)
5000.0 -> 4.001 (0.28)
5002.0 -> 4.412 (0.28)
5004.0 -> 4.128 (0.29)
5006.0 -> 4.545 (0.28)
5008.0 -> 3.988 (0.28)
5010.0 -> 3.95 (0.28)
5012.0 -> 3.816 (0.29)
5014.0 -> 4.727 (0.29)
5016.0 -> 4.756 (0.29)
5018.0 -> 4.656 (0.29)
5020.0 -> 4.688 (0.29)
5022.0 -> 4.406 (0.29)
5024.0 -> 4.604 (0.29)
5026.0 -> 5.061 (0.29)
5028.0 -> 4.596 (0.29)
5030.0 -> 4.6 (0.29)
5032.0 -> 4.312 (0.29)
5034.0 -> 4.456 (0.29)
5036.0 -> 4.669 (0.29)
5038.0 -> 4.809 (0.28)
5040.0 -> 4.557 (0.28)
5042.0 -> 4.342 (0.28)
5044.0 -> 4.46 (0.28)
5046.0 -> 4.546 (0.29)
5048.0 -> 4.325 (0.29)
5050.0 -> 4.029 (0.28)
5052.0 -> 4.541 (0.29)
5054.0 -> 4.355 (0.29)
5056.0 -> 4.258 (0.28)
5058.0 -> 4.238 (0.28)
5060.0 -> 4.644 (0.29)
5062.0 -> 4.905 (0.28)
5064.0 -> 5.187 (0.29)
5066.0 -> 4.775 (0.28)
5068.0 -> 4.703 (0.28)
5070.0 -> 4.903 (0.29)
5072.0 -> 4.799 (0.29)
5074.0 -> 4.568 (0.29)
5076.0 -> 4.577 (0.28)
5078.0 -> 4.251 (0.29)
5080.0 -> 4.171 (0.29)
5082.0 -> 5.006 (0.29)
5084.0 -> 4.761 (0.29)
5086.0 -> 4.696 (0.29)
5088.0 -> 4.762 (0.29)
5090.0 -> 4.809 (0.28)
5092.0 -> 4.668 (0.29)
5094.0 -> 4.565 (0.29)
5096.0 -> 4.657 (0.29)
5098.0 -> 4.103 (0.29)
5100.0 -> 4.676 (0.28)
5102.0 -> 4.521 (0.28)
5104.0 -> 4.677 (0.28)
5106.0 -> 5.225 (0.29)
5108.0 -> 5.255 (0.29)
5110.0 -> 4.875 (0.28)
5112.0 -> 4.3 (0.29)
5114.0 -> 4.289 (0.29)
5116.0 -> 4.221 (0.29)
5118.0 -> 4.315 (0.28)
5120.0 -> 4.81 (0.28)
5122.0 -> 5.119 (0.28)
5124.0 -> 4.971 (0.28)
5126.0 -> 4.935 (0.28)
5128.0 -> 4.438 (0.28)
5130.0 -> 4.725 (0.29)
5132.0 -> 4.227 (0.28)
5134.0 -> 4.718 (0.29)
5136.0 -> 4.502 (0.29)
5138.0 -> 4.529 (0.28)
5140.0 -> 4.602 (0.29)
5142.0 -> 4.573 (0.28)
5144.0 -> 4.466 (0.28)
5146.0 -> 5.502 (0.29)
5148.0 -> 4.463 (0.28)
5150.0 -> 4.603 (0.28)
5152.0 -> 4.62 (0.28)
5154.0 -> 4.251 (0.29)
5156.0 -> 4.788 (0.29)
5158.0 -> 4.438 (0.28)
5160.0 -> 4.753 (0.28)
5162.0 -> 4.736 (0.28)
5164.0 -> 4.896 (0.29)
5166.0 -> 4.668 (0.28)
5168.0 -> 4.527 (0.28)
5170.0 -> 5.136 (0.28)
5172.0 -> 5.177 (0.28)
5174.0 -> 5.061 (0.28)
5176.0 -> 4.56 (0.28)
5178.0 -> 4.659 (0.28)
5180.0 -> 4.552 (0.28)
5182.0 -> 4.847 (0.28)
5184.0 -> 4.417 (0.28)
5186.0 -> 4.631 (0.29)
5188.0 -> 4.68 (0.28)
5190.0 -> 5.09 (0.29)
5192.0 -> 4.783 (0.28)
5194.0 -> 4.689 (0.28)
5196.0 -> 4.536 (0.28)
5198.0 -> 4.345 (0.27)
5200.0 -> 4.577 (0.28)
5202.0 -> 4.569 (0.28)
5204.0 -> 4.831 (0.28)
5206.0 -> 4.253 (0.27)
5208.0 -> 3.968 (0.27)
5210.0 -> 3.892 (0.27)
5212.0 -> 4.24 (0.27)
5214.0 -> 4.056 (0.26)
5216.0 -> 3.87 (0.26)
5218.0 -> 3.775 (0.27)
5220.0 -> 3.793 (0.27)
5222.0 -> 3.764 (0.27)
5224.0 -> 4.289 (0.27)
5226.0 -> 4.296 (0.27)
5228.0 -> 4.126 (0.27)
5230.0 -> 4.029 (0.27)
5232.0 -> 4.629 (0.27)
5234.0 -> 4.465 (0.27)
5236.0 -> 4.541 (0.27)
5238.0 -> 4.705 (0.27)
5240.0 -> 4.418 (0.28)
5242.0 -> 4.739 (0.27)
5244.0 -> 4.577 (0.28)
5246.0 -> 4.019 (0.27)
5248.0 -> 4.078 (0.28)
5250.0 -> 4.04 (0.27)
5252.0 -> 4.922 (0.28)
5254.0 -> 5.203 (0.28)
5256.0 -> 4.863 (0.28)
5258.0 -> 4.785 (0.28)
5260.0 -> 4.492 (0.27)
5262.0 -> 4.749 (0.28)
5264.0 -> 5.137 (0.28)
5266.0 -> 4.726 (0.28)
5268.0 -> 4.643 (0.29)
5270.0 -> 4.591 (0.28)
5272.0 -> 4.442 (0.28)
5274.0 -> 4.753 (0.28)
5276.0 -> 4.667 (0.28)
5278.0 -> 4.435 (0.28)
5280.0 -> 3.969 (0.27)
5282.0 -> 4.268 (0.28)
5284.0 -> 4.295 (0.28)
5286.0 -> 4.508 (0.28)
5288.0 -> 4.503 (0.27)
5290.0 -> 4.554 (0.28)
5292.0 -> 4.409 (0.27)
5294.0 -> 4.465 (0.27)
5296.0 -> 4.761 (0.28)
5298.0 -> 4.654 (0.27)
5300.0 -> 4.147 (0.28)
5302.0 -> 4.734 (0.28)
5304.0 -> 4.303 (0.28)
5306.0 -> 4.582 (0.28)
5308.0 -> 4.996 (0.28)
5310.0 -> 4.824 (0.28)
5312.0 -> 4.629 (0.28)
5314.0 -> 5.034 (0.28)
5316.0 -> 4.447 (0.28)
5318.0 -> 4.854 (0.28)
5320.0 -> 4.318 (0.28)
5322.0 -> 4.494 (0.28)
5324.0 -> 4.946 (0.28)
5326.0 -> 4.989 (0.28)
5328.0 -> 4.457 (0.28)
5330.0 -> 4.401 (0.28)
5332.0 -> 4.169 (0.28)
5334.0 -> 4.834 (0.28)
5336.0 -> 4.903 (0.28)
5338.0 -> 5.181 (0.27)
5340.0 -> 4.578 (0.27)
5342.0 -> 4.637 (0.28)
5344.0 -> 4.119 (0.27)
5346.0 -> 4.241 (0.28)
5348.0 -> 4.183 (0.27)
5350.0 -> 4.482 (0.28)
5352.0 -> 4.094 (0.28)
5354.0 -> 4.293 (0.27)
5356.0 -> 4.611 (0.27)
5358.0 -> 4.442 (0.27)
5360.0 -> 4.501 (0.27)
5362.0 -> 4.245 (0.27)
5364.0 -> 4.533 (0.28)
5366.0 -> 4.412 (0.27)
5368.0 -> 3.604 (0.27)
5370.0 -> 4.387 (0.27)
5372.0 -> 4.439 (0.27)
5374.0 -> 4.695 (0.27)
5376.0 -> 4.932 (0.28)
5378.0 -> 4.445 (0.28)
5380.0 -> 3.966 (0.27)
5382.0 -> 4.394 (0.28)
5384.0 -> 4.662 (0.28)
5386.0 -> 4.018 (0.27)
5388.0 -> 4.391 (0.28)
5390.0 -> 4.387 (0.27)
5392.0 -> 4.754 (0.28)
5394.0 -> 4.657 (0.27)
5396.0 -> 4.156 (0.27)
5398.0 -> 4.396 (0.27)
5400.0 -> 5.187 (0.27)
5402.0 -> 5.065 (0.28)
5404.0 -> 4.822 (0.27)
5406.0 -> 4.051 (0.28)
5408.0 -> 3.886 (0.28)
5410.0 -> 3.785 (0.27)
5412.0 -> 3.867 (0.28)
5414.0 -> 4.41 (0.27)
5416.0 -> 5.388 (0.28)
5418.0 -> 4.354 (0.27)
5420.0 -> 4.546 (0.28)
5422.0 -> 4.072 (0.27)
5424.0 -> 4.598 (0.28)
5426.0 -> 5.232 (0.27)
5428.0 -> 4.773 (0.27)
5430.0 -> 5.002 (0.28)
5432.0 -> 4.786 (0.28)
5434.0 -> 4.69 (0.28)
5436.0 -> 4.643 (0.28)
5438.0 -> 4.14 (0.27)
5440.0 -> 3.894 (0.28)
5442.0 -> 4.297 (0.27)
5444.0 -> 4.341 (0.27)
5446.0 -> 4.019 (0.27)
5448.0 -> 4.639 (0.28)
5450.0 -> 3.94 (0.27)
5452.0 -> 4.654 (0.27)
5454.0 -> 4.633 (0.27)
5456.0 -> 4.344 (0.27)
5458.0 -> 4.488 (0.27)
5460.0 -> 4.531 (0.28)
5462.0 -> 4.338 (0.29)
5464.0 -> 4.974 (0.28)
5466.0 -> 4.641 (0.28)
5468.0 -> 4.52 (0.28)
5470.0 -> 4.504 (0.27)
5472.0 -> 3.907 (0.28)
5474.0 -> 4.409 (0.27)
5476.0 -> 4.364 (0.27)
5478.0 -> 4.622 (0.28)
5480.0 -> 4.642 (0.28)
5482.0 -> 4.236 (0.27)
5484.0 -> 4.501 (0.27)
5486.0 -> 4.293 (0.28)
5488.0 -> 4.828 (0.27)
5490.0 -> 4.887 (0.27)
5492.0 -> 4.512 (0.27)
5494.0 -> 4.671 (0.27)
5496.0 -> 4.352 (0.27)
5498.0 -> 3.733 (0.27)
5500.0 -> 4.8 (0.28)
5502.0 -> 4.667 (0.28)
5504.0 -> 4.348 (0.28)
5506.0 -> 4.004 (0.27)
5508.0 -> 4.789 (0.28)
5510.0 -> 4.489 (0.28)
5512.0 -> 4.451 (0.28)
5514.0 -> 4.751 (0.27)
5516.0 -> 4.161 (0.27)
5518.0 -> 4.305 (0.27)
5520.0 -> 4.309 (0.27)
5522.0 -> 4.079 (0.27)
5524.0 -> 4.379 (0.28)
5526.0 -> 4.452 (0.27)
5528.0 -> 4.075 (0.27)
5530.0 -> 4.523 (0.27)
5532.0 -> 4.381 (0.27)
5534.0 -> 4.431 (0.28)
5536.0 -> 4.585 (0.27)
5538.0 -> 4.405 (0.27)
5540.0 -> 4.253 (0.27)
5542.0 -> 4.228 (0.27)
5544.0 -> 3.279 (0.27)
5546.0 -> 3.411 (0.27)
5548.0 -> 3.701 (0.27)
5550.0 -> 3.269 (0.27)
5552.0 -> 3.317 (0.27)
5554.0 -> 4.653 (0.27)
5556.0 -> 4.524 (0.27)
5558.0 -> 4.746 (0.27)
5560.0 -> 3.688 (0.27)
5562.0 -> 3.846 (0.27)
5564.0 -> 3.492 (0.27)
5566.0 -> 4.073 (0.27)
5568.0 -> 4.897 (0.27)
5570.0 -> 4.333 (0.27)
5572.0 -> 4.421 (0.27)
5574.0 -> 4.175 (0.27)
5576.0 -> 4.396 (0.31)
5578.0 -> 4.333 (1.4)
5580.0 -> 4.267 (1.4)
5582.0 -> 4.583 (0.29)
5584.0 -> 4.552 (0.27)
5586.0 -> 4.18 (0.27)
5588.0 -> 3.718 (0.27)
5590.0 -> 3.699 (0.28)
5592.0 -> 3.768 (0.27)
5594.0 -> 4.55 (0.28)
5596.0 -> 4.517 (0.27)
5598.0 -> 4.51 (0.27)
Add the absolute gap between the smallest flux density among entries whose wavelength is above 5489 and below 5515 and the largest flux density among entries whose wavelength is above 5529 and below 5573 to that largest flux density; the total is 6.1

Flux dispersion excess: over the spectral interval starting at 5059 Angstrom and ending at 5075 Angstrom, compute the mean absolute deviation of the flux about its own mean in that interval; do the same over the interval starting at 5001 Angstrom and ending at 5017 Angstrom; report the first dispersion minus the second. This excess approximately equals -0.18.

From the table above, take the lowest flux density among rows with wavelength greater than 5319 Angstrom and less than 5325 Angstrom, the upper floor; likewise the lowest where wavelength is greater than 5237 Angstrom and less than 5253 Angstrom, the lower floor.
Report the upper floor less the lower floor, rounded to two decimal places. 0.30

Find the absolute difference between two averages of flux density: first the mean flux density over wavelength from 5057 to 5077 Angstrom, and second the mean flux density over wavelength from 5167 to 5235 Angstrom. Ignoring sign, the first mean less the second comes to 0.29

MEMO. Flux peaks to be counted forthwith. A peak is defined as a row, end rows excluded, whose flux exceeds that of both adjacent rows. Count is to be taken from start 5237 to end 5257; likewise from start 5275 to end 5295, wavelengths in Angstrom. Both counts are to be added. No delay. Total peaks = 5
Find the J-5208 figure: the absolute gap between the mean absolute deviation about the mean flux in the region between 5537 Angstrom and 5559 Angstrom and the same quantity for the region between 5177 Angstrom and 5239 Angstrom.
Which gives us 0.23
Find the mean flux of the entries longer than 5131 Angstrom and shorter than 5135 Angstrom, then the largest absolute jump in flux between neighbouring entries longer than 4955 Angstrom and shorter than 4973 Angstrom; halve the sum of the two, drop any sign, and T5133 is 2.54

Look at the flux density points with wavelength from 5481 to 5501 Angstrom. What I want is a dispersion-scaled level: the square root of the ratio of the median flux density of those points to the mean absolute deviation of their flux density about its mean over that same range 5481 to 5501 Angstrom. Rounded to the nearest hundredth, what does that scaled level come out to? 4.15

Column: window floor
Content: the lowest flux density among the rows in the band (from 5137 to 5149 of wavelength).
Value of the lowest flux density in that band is 4.463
